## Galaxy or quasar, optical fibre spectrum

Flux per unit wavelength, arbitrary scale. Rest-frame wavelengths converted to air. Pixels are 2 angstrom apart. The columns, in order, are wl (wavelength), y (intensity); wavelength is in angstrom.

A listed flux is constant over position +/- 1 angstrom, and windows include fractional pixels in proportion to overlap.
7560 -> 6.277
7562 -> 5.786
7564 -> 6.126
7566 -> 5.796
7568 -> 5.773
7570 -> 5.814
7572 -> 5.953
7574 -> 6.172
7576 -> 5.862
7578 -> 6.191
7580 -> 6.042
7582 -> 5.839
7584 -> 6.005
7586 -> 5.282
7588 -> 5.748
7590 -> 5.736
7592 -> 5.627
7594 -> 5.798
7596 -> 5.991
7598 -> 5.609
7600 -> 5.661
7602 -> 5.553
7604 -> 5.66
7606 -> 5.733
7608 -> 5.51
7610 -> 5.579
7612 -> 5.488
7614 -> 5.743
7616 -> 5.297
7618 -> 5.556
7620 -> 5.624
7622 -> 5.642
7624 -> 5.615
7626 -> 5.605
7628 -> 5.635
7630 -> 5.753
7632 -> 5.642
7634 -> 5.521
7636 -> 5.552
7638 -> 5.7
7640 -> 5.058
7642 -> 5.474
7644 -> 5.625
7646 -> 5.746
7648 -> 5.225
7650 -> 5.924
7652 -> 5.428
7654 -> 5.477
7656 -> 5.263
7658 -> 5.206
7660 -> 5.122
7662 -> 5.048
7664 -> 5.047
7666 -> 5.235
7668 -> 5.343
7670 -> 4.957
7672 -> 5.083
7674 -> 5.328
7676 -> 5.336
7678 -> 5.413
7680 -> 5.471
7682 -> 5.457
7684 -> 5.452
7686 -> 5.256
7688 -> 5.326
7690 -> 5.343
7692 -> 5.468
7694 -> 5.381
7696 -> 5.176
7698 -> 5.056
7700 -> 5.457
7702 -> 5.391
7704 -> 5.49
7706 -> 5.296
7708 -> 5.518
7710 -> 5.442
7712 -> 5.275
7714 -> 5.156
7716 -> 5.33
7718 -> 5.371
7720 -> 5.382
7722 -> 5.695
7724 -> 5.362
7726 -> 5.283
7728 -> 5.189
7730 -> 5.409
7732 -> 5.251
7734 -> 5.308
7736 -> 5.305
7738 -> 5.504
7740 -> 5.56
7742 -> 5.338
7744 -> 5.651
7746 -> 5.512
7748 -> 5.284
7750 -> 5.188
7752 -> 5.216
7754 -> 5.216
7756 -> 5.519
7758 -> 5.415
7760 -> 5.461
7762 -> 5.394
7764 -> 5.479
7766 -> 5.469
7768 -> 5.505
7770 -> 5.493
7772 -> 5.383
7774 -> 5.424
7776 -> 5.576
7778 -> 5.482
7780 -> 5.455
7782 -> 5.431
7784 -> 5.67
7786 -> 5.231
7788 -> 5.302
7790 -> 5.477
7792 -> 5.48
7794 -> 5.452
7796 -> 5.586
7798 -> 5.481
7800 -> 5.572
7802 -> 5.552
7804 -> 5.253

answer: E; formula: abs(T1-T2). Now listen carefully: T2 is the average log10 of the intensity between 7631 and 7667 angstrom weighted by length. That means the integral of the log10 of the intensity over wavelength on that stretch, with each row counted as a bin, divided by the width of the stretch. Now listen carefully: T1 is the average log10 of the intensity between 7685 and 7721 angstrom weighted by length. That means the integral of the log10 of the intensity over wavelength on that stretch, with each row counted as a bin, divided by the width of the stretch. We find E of 0.005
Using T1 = 0.727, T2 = 0.732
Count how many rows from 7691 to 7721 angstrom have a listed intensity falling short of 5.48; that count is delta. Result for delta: 13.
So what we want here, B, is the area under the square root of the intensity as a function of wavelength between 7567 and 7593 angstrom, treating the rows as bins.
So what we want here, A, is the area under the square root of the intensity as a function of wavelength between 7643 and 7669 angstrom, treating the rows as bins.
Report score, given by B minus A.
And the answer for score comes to 2.7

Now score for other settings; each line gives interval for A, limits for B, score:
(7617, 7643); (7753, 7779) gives -0.7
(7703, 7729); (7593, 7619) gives 1.4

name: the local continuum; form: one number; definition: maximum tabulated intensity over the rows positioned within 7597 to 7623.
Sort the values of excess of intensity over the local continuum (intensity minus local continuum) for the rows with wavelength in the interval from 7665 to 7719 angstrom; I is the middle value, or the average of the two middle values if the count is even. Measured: -0.40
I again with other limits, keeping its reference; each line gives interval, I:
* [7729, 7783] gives -0.31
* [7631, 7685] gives -0.33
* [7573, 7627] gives -0.08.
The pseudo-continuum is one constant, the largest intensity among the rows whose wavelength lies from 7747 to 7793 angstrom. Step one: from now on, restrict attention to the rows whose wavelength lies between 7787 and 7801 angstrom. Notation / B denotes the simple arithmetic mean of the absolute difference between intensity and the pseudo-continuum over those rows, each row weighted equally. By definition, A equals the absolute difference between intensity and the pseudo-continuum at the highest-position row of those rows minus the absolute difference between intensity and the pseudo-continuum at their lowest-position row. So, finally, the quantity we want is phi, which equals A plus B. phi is -0.08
